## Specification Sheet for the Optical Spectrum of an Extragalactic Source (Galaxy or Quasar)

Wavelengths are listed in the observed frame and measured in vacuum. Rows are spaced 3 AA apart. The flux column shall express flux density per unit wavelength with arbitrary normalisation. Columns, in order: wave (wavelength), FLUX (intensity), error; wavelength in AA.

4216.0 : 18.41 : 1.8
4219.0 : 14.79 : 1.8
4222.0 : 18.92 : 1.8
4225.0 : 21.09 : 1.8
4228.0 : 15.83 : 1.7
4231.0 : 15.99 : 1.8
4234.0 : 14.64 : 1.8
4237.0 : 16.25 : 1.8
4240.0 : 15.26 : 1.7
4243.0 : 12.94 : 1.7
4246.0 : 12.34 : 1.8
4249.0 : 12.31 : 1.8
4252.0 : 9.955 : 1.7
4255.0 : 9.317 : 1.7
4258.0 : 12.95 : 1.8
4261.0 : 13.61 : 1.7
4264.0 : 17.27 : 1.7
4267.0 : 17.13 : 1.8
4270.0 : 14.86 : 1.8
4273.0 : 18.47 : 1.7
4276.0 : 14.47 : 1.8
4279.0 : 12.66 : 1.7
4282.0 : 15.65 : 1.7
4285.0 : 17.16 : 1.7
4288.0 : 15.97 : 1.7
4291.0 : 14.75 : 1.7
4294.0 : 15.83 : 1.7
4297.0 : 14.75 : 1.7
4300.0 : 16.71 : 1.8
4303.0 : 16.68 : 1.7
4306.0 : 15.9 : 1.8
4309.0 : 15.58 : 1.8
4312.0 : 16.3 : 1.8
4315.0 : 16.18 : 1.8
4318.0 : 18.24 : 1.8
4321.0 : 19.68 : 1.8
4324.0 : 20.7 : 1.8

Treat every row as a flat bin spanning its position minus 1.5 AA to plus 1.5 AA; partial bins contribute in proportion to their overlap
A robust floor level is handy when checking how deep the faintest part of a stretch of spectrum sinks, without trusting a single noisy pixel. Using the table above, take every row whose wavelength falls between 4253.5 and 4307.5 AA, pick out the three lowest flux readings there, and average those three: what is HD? 12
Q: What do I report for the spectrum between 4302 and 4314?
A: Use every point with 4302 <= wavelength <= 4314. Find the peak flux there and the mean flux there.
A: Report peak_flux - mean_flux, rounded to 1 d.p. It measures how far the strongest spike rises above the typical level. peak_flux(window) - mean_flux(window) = 0.6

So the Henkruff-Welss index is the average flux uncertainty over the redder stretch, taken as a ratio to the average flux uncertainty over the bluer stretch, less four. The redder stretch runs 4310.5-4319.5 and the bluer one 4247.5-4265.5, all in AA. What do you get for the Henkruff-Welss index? -2.96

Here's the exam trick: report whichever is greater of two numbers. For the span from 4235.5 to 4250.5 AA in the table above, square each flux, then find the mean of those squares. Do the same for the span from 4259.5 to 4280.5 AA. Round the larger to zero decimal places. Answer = 244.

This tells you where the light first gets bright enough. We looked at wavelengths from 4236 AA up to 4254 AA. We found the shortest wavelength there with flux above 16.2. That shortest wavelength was 4237.0 AA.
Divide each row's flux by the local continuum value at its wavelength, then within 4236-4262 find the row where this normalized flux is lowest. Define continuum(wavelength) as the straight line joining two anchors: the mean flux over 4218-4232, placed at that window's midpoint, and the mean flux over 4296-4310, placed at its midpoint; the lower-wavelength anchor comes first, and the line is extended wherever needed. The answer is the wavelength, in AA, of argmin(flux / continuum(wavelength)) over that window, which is 4255.0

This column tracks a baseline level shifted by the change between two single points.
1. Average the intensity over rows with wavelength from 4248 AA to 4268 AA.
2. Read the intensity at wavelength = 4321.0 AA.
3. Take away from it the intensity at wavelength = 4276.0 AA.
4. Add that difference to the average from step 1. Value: 18.4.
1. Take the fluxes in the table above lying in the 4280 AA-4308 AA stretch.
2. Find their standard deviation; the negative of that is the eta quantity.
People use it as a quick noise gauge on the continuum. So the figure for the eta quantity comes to -0.8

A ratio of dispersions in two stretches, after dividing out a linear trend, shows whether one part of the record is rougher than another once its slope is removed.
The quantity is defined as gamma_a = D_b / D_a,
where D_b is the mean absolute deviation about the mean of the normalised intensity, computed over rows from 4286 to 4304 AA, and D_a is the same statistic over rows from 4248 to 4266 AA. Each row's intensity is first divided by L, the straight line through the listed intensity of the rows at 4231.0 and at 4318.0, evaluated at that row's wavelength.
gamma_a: 0.32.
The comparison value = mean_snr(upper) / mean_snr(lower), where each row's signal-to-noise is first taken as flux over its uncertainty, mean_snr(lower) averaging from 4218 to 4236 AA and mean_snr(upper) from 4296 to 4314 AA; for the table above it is 0.96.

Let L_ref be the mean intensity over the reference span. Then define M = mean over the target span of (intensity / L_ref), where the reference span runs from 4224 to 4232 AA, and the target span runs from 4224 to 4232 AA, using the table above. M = 1.00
